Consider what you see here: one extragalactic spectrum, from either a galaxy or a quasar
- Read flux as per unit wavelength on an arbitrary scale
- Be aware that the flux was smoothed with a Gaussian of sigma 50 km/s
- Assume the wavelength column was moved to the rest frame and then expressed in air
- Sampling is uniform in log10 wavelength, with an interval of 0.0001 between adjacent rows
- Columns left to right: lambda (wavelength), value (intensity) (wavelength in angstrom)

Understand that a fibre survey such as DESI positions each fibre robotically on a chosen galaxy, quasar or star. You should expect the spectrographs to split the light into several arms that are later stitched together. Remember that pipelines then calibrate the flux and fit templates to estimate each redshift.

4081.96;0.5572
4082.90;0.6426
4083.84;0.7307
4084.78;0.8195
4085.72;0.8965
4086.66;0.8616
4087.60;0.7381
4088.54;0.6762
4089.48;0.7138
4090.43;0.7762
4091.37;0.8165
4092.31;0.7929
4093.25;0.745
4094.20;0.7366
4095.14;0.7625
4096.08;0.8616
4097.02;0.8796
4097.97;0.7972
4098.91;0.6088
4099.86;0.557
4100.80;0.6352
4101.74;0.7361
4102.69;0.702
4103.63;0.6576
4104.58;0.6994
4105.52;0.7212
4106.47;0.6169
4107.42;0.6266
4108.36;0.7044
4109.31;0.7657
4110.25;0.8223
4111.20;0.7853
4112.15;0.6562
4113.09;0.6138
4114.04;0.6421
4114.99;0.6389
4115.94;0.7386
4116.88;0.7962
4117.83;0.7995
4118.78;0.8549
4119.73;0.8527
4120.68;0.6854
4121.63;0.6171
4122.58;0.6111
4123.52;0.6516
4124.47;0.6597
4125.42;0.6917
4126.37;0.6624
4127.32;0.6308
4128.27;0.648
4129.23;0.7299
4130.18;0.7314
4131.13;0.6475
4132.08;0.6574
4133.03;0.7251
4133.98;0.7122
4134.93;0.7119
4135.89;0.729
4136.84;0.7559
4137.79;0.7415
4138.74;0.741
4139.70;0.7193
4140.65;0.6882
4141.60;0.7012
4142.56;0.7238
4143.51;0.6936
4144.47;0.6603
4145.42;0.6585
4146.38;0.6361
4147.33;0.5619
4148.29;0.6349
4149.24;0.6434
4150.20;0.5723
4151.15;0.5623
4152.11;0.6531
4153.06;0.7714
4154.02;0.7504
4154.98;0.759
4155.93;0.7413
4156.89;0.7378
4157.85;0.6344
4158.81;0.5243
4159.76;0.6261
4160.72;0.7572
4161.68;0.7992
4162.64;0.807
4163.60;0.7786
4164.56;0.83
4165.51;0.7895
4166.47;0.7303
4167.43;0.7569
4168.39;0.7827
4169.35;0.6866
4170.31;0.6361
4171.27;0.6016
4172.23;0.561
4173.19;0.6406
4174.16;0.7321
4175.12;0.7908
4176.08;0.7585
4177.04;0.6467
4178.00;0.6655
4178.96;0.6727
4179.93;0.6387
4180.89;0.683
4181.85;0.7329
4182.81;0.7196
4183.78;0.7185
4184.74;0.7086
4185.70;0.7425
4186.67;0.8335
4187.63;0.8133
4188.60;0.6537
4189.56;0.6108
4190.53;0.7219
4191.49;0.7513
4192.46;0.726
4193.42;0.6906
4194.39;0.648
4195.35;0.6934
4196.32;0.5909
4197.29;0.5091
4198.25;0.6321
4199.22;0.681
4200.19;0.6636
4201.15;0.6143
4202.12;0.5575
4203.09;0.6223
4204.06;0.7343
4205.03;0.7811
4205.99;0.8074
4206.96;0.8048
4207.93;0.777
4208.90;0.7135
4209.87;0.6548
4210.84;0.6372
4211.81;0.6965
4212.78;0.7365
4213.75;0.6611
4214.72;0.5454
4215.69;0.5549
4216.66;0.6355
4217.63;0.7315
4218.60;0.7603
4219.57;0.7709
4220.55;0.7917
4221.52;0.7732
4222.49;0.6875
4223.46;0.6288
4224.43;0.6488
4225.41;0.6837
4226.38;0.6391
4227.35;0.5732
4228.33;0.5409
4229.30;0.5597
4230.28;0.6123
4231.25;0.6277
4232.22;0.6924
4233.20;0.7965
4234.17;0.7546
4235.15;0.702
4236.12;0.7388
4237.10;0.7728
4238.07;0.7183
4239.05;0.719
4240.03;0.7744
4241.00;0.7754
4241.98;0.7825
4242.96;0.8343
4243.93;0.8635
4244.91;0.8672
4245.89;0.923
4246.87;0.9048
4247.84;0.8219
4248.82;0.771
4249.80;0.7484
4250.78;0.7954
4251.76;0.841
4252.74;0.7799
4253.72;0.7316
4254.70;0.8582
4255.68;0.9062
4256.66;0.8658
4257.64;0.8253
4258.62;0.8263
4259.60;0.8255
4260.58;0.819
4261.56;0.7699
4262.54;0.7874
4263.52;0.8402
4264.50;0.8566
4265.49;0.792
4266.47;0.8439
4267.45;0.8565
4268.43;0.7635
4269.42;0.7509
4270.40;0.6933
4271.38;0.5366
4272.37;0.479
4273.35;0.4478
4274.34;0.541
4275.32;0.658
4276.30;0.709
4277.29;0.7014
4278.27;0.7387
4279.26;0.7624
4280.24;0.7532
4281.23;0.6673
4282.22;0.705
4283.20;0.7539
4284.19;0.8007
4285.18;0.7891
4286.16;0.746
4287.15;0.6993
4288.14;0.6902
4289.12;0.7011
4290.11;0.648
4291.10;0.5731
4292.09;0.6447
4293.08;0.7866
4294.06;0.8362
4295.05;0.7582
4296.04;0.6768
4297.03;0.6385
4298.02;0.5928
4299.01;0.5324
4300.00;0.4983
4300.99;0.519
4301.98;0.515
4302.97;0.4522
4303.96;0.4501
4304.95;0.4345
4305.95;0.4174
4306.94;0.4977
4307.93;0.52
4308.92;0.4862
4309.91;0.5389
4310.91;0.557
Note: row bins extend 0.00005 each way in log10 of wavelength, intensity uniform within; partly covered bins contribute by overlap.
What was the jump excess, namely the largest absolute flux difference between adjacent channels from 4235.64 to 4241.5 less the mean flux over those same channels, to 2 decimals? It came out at -0.69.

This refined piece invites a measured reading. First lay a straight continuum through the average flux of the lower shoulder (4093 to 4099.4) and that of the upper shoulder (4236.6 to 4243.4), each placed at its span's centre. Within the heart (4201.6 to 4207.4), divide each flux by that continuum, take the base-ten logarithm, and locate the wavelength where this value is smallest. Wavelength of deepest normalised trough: 4202.12 angstrom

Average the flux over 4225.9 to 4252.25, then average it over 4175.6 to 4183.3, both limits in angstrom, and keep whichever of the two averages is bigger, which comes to 0.746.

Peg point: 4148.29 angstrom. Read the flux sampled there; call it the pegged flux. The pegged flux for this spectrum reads 0.6349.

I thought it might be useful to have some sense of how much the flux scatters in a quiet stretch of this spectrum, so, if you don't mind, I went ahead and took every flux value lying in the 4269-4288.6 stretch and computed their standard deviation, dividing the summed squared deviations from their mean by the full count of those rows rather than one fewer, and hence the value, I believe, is 0.099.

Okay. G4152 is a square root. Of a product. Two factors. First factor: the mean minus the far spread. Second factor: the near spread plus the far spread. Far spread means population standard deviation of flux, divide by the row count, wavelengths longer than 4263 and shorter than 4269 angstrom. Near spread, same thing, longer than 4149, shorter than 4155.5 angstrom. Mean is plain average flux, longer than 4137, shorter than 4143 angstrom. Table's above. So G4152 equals 0.283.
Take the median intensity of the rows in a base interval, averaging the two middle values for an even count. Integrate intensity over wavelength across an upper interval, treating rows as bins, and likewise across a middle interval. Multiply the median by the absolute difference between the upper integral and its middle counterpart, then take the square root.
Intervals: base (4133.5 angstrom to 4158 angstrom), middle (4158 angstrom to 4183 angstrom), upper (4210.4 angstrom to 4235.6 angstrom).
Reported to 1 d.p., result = 0.7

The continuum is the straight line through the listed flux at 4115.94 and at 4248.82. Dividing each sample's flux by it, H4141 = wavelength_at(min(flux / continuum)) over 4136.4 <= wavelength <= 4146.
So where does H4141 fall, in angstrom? 4145.42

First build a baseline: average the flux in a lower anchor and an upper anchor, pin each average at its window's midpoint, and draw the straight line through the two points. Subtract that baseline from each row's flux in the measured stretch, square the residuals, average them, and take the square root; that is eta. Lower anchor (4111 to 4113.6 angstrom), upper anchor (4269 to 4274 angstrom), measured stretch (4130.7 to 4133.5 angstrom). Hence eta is 0.04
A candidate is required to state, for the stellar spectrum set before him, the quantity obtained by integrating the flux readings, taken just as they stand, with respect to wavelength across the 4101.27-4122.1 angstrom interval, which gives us 14.9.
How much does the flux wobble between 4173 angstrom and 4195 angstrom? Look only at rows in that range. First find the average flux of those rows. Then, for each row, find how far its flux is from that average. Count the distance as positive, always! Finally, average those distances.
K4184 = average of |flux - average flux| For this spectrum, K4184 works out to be 0.047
